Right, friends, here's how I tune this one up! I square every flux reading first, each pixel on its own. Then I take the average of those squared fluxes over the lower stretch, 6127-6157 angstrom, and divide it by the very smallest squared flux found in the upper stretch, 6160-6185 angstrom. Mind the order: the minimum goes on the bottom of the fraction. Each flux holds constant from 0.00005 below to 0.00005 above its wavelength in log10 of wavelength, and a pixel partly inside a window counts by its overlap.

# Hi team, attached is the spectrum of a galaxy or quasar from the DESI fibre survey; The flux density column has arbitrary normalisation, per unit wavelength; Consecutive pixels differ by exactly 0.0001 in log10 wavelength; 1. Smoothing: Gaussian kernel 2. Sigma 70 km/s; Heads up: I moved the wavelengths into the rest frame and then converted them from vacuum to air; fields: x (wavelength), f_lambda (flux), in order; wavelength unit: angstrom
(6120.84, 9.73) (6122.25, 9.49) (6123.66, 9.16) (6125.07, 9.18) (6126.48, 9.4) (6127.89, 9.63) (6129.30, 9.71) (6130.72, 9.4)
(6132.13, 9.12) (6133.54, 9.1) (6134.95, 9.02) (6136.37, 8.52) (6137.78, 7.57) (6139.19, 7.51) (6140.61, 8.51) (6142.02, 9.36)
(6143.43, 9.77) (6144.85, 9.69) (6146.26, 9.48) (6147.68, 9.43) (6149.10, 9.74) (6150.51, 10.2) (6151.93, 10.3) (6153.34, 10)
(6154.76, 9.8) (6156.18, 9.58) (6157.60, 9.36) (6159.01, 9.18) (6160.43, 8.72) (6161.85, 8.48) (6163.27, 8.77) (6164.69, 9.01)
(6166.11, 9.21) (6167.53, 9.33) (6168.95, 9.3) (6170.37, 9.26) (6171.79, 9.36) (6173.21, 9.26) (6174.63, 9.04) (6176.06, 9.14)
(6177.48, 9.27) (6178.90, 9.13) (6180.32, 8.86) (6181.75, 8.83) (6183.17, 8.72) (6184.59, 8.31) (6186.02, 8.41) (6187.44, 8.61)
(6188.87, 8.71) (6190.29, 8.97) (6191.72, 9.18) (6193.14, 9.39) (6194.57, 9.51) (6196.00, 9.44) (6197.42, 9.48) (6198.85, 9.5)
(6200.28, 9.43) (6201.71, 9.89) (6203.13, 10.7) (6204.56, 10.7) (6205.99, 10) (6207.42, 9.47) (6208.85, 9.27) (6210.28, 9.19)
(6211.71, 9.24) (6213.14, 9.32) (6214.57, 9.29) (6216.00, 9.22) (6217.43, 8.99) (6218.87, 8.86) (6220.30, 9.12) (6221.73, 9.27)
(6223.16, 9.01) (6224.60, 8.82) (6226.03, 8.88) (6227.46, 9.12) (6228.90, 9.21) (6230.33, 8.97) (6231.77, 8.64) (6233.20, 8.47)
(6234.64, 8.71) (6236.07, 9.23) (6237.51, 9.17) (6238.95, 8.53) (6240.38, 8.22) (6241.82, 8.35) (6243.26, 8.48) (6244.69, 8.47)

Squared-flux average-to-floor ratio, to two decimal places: 1.26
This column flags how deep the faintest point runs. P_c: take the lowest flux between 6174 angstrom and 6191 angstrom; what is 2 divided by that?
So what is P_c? 0.241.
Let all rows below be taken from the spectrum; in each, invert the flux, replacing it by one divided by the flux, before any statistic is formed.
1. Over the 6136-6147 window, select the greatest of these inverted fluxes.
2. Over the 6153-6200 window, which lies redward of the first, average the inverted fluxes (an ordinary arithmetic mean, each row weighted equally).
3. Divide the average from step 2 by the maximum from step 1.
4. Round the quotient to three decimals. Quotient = 0.825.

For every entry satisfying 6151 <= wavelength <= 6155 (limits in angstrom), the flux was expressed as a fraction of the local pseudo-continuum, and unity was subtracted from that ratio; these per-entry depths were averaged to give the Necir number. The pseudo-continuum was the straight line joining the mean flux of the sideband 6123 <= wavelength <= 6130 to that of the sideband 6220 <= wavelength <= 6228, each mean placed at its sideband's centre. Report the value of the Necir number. 0.08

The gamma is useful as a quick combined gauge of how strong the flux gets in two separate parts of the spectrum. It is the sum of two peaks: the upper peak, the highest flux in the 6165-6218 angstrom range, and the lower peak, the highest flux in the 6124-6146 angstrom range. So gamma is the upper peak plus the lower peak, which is 20.5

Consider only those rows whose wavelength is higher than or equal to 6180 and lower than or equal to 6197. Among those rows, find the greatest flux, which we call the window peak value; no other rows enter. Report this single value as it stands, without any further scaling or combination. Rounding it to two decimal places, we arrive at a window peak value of 9.51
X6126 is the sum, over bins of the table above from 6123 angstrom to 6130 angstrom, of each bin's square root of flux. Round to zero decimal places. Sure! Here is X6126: 15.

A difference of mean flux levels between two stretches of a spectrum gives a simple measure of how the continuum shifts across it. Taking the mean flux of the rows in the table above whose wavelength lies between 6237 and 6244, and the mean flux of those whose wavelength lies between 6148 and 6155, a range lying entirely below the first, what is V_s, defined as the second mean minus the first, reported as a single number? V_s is 1.5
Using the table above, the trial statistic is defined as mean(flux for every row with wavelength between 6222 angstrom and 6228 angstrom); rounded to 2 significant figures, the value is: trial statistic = 9.0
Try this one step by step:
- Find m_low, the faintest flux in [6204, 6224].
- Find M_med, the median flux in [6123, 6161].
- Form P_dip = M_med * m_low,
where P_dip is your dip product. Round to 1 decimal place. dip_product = 83.3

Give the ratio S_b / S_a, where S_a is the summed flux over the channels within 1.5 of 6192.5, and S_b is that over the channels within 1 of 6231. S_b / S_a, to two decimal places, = 0.95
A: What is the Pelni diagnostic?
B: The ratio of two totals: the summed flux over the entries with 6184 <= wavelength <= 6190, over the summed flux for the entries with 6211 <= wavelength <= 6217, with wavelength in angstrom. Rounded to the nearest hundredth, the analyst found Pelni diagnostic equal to 0.92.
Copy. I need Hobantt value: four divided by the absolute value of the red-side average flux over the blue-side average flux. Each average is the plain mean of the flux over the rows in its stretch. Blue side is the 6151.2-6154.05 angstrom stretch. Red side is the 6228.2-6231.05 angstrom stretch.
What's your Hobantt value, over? 4.5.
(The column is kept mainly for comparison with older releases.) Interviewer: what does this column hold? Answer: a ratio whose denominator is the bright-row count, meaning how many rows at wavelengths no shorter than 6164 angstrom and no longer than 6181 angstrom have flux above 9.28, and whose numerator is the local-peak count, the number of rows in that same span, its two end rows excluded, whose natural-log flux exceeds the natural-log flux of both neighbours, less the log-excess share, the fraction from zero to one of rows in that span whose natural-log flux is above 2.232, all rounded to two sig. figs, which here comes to 0.94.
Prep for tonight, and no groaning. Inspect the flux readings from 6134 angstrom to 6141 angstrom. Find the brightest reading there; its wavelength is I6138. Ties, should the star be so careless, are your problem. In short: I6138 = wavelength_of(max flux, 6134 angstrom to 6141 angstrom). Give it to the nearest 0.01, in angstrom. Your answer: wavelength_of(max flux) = 6134.95 angstrom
